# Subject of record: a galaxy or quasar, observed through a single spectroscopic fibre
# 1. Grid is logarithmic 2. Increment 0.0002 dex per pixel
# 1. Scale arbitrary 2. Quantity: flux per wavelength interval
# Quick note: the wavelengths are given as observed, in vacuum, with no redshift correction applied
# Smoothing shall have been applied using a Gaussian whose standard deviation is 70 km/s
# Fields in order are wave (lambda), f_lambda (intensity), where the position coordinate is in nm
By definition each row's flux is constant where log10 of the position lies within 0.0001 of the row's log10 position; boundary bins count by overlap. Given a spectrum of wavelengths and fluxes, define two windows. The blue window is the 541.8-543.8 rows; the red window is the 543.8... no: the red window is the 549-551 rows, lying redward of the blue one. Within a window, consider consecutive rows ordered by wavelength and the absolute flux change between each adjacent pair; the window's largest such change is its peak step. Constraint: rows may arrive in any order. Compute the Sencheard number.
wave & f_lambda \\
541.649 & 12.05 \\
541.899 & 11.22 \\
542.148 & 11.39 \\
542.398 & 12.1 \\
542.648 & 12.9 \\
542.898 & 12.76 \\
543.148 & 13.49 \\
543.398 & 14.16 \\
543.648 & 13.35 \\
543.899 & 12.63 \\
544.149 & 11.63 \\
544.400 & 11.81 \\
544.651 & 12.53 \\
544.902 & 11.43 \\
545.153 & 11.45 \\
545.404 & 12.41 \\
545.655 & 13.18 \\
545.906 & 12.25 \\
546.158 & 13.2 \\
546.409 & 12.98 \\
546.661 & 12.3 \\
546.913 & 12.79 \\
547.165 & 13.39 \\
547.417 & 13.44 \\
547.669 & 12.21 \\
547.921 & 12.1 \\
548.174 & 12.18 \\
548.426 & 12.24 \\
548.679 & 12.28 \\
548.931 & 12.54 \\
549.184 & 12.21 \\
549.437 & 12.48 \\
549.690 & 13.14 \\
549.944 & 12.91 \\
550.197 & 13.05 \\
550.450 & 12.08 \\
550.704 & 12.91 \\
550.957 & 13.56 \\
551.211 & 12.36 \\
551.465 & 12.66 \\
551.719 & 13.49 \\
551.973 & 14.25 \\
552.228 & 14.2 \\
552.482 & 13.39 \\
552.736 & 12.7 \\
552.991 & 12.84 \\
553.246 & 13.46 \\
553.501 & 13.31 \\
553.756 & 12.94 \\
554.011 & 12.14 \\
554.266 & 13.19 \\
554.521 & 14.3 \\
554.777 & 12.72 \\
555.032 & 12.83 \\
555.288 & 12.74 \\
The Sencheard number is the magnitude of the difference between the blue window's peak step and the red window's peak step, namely 0.16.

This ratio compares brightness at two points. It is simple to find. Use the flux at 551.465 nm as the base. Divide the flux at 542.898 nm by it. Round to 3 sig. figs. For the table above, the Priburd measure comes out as 1.01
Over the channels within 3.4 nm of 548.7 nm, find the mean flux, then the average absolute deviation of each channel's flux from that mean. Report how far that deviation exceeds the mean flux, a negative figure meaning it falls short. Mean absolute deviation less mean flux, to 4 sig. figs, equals -12.29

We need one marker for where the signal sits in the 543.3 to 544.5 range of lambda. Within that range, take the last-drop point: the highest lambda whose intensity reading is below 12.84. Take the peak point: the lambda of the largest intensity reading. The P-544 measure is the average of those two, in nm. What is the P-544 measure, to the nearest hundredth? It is 543.90 nm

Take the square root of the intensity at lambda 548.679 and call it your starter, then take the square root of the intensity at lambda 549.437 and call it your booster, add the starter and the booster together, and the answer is 7.04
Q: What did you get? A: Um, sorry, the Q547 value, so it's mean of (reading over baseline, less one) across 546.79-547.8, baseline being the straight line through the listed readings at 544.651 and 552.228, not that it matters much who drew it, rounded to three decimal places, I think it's -0.012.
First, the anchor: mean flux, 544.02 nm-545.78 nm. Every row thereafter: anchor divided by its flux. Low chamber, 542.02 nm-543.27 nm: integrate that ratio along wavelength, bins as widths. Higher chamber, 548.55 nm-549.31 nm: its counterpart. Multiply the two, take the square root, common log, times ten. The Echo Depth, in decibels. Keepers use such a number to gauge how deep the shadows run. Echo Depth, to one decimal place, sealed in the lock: -0.2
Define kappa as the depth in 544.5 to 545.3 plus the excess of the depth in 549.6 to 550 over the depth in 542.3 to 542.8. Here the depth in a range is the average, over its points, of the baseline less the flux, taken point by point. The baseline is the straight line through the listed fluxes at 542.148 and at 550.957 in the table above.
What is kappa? 1.54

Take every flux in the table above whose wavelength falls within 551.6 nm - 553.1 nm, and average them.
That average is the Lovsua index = 13.5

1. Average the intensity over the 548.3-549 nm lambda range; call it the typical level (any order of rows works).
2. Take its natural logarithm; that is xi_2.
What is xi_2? 2.514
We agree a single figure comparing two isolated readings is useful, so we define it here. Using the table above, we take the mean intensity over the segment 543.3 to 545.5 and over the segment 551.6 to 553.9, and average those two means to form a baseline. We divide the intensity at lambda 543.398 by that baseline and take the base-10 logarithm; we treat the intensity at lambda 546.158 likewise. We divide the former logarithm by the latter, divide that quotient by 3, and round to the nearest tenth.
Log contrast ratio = 1.3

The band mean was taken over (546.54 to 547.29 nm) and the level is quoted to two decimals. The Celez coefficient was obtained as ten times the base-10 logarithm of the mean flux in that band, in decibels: 11.08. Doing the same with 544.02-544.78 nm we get 10.79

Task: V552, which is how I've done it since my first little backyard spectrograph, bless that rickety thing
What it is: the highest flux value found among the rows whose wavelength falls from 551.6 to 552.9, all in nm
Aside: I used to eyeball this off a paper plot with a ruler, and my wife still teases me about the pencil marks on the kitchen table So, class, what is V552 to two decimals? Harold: 14.25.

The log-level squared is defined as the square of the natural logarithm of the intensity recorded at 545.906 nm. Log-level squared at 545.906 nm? 6.28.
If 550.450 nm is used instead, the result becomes 6.21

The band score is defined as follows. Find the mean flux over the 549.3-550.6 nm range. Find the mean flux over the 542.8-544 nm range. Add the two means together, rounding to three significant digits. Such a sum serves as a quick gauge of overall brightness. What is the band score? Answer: 26.0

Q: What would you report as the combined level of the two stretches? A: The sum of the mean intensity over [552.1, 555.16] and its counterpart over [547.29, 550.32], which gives 25.7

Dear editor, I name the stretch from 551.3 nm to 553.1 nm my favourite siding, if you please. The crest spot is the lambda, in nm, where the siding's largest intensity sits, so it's 551.973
